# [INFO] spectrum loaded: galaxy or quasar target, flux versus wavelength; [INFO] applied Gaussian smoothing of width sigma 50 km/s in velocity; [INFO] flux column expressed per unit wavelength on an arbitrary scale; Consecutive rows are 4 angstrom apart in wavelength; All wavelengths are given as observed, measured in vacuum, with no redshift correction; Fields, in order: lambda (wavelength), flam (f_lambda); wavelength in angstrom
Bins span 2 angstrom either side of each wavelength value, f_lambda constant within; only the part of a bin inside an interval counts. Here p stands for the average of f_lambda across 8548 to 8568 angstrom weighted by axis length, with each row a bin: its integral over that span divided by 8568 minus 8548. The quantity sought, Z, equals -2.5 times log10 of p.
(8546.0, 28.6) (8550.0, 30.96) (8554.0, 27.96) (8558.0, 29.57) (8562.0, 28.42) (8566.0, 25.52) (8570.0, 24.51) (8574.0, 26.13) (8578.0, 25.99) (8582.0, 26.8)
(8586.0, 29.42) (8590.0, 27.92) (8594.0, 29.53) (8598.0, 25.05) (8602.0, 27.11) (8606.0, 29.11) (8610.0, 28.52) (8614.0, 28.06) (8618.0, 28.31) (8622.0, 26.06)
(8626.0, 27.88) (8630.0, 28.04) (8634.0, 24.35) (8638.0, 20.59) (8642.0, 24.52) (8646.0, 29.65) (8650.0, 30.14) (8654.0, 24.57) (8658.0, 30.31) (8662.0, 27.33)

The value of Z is -3.64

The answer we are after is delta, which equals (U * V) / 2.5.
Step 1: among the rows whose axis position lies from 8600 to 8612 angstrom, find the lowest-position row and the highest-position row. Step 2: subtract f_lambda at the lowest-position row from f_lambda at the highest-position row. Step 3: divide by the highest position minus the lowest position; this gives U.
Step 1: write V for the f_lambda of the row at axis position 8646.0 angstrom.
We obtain 2.1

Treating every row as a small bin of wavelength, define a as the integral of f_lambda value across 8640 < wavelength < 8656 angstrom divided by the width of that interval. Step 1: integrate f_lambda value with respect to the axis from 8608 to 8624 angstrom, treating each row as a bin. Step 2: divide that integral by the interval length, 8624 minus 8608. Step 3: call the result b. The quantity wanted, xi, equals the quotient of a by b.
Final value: 0.98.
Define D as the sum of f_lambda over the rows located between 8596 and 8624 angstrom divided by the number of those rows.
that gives 27.5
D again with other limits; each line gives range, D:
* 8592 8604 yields 27.2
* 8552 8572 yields 27.2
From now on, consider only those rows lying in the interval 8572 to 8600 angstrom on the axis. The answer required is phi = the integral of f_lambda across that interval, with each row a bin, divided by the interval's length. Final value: 27.3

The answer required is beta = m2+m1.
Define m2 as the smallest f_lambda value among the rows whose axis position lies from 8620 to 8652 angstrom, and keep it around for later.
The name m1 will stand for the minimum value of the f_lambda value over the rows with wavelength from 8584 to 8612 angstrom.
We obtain 45.6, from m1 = 25.05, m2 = 20.59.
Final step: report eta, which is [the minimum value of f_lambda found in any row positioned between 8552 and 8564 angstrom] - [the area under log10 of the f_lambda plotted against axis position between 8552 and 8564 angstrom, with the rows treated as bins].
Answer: 10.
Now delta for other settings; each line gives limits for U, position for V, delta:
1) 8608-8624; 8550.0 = -2.5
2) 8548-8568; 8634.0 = -3.3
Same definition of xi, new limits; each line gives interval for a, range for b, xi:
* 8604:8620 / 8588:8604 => 1.04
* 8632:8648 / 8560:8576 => 0.95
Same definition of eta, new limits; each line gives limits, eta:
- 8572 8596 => -9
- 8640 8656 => 2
